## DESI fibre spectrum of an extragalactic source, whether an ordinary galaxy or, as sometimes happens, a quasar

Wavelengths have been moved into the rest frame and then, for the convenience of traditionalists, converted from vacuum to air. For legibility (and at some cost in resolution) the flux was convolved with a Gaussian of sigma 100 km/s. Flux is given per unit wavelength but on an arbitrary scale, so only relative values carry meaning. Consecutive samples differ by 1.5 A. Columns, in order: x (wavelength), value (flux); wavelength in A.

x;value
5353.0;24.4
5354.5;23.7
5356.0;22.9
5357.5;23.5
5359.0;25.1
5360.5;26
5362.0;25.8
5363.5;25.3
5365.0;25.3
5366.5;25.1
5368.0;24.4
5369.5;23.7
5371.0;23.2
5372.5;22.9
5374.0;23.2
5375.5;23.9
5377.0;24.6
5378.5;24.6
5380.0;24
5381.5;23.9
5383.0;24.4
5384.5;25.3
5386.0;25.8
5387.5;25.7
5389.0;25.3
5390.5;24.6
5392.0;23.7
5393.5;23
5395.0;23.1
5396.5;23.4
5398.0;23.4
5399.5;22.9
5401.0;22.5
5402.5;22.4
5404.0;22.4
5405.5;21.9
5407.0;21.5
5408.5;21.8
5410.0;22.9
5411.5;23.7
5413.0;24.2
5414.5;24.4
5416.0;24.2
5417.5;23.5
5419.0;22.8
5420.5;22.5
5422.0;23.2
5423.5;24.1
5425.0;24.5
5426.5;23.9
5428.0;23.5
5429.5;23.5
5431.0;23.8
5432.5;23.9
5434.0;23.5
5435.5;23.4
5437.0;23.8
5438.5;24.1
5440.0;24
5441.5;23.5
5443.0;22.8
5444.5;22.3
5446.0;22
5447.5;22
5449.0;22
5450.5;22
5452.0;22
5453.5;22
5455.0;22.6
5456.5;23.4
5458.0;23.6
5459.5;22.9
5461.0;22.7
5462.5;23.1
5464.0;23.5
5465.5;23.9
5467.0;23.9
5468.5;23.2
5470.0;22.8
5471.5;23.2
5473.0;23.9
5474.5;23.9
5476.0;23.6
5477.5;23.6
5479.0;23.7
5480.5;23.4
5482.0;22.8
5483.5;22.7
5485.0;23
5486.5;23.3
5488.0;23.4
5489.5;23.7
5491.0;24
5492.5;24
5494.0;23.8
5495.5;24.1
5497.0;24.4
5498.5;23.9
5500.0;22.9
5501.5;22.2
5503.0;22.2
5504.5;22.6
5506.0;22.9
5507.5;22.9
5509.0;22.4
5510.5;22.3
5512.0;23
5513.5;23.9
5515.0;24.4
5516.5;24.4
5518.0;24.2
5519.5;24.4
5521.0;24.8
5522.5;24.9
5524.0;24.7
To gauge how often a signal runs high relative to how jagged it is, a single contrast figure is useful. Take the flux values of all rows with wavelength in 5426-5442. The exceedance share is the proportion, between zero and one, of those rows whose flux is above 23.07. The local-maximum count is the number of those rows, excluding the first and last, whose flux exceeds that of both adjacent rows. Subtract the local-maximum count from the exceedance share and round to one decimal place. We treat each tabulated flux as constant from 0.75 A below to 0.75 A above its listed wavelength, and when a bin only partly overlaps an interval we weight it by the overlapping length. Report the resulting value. -1.0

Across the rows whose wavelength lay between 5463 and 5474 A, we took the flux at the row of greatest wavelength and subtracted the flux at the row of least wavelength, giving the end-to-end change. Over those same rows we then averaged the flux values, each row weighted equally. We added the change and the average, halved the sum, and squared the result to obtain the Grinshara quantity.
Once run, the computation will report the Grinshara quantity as 143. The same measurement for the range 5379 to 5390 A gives 172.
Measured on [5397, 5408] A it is 105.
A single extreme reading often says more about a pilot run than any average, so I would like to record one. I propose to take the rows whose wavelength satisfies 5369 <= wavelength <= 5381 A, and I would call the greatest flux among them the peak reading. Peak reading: 24.6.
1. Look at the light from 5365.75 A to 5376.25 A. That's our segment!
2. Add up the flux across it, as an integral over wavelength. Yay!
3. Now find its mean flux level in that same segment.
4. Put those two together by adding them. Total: 273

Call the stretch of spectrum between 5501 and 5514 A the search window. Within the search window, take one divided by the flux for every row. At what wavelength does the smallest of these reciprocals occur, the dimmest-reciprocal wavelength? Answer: 5513.5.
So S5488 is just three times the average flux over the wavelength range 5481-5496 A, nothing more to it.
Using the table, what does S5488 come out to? 70.4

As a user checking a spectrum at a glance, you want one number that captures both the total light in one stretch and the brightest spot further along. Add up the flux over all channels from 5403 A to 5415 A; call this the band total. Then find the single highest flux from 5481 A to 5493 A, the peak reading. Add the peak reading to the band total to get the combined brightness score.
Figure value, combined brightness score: 207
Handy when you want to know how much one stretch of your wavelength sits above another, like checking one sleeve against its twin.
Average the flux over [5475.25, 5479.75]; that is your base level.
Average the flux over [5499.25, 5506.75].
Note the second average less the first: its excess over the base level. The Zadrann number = -1.07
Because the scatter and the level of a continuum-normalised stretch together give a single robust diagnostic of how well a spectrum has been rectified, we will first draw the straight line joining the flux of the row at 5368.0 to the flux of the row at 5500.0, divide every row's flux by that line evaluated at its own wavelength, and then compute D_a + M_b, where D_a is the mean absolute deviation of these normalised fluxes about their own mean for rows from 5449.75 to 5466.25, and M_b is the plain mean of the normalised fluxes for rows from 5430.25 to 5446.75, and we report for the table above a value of 1.02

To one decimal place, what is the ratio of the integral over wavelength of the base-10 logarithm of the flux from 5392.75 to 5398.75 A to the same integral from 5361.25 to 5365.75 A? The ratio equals 1.3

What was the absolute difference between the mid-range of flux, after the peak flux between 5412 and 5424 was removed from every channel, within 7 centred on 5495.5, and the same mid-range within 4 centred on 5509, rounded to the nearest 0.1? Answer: 1.5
